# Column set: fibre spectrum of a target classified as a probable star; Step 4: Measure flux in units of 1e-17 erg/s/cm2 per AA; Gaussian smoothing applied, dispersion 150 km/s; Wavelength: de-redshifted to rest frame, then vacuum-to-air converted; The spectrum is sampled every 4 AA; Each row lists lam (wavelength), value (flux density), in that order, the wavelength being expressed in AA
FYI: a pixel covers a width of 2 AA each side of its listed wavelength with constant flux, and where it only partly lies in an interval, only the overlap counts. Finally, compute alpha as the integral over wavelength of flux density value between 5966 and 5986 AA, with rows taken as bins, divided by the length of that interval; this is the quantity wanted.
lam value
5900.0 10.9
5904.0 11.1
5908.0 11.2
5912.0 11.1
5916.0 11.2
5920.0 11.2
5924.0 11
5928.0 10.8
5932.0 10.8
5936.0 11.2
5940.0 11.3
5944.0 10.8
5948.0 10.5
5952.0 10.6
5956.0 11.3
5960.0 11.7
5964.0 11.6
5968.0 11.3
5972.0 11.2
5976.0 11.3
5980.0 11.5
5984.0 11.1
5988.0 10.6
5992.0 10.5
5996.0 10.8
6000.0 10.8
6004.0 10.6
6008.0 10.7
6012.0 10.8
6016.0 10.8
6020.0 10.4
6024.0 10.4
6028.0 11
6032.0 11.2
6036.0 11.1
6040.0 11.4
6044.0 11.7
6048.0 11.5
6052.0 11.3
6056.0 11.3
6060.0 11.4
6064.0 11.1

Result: 11.3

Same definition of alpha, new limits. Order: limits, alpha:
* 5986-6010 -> 10.7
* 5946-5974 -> 11.2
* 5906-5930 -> 11.1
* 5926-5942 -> 11.0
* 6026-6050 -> 11.3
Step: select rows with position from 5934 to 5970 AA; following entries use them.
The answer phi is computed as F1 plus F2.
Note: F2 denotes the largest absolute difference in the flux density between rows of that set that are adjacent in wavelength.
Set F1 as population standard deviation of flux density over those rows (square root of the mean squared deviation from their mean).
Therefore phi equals 1.1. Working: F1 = 0.40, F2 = 0.70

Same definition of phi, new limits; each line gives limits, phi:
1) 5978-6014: 0.8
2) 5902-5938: 0.6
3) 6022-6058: 0.9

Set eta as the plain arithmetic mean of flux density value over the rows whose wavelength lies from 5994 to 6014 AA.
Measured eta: 10.7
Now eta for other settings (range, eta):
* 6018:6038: 10.8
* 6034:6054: 11.4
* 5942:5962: 11.0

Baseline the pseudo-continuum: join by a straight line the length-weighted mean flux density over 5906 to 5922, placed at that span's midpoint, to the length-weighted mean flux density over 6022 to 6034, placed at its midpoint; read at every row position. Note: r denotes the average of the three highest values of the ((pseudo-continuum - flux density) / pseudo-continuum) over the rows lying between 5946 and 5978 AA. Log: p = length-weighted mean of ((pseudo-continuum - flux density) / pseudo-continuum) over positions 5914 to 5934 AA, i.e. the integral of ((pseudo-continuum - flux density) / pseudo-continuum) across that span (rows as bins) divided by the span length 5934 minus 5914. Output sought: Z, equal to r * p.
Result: 0.0003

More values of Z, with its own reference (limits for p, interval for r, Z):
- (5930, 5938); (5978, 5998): 0.0003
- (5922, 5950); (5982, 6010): 0.0006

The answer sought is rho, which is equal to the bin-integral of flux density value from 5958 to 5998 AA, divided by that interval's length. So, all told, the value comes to 11.16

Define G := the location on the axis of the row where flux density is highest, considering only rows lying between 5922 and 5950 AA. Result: 5940.0 AA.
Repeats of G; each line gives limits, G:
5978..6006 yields 5980.0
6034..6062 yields 6044.0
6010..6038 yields 6032.0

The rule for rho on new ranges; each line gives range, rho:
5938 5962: 11.03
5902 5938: 11.07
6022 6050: 11.19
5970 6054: 10.99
